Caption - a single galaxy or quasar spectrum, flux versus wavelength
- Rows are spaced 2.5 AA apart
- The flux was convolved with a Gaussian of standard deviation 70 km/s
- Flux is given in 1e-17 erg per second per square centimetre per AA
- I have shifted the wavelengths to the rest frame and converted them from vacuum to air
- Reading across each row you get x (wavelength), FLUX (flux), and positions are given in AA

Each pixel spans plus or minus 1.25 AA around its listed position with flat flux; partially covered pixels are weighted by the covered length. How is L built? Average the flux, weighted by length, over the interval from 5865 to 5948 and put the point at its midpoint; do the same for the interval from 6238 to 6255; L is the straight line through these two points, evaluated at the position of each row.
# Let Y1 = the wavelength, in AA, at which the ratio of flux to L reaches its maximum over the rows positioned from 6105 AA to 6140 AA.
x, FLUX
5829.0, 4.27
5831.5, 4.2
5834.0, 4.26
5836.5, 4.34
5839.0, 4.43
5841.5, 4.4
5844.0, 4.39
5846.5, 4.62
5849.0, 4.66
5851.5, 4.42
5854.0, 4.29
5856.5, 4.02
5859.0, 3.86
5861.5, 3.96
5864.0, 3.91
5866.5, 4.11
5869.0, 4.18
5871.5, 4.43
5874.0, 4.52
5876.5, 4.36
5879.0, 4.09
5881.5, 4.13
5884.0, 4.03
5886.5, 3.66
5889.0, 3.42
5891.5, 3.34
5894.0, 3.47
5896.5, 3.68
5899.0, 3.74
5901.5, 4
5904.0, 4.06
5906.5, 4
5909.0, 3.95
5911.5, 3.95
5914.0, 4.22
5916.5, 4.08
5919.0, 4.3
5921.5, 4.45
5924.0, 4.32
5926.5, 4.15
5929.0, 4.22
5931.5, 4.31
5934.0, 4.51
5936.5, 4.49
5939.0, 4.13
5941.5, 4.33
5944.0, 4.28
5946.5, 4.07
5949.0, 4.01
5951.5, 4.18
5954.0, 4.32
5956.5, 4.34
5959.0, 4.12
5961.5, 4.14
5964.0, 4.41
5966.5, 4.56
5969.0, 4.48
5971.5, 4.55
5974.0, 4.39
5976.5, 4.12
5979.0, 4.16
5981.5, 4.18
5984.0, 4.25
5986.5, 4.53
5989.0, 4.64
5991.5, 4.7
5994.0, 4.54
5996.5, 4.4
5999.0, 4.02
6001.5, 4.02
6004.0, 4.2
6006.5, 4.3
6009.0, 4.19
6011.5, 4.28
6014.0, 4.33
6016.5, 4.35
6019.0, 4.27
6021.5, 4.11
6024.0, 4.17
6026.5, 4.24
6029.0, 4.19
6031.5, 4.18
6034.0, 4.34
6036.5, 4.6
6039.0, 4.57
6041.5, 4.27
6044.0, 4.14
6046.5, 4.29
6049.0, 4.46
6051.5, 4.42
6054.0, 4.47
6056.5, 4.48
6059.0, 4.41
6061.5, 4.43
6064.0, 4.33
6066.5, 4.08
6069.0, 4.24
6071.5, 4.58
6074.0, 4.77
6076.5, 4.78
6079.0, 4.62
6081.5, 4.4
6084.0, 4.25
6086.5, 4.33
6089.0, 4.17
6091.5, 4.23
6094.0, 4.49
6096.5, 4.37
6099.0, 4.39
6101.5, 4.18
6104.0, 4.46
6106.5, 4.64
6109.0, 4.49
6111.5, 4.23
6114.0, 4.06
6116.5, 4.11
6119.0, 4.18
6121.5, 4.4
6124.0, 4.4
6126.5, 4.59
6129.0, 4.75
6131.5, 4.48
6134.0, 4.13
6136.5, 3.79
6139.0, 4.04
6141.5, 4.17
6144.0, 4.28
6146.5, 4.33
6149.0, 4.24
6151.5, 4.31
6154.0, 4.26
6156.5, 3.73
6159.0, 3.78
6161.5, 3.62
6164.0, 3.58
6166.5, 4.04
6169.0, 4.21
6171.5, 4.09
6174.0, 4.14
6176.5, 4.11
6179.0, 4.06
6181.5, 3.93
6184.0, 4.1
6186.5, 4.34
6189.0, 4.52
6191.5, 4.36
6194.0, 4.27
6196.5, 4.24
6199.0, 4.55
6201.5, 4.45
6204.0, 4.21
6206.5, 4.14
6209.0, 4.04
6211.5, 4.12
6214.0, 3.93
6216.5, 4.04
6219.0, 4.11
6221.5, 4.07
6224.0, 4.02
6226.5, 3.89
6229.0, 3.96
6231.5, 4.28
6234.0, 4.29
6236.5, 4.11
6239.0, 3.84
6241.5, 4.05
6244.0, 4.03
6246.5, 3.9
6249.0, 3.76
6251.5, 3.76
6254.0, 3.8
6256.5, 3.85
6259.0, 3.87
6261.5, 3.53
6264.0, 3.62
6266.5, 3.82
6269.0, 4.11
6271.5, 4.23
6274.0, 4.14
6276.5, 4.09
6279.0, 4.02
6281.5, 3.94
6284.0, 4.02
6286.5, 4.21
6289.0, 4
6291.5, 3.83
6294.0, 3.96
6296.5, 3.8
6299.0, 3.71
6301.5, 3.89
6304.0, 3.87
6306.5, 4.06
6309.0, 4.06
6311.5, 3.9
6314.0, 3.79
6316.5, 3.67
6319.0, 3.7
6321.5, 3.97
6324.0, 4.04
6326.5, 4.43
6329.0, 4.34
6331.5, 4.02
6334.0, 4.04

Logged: 6129.0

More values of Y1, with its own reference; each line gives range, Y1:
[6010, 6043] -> 6036.5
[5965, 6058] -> 5991.5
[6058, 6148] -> 6129.0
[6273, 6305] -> 6286.5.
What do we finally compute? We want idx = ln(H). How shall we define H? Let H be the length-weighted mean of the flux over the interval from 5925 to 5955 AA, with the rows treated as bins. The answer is 1.45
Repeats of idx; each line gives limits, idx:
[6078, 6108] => 1.48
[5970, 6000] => 1.48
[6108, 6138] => 1.46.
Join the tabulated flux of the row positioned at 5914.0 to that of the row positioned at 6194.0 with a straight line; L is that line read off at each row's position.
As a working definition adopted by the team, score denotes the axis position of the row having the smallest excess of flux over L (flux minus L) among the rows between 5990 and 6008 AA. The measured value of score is 6001.5 AA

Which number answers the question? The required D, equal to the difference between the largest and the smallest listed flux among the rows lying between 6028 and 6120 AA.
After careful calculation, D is 0.7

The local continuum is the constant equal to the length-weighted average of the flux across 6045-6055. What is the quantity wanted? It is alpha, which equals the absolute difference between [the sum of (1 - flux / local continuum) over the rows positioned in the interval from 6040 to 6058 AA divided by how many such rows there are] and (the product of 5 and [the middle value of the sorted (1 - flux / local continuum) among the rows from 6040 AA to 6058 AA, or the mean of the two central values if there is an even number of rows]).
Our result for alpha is 0.03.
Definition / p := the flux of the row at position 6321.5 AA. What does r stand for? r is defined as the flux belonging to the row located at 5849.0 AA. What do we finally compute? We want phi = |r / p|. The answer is 1.17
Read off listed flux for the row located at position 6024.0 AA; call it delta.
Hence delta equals 4.17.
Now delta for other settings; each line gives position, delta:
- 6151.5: 4.31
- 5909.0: 3.95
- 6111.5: 4.23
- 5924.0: 4.32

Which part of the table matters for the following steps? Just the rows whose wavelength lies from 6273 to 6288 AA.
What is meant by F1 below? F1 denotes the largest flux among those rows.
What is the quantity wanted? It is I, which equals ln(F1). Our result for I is 1.44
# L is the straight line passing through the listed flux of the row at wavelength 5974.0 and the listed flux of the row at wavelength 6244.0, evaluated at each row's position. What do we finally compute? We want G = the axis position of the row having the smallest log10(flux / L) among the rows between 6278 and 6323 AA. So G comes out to 6316.5 AA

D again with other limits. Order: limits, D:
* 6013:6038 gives 0.5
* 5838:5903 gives 1.3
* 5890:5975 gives 1.2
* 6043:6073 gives 0.5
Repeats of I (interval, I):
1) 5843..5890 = 1.54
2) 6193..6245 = 1.52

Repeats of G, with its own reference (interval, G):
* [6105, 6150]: 6136.5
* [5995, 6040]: 5999.0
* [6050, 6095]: 6066.5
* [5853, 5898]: 5891.5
